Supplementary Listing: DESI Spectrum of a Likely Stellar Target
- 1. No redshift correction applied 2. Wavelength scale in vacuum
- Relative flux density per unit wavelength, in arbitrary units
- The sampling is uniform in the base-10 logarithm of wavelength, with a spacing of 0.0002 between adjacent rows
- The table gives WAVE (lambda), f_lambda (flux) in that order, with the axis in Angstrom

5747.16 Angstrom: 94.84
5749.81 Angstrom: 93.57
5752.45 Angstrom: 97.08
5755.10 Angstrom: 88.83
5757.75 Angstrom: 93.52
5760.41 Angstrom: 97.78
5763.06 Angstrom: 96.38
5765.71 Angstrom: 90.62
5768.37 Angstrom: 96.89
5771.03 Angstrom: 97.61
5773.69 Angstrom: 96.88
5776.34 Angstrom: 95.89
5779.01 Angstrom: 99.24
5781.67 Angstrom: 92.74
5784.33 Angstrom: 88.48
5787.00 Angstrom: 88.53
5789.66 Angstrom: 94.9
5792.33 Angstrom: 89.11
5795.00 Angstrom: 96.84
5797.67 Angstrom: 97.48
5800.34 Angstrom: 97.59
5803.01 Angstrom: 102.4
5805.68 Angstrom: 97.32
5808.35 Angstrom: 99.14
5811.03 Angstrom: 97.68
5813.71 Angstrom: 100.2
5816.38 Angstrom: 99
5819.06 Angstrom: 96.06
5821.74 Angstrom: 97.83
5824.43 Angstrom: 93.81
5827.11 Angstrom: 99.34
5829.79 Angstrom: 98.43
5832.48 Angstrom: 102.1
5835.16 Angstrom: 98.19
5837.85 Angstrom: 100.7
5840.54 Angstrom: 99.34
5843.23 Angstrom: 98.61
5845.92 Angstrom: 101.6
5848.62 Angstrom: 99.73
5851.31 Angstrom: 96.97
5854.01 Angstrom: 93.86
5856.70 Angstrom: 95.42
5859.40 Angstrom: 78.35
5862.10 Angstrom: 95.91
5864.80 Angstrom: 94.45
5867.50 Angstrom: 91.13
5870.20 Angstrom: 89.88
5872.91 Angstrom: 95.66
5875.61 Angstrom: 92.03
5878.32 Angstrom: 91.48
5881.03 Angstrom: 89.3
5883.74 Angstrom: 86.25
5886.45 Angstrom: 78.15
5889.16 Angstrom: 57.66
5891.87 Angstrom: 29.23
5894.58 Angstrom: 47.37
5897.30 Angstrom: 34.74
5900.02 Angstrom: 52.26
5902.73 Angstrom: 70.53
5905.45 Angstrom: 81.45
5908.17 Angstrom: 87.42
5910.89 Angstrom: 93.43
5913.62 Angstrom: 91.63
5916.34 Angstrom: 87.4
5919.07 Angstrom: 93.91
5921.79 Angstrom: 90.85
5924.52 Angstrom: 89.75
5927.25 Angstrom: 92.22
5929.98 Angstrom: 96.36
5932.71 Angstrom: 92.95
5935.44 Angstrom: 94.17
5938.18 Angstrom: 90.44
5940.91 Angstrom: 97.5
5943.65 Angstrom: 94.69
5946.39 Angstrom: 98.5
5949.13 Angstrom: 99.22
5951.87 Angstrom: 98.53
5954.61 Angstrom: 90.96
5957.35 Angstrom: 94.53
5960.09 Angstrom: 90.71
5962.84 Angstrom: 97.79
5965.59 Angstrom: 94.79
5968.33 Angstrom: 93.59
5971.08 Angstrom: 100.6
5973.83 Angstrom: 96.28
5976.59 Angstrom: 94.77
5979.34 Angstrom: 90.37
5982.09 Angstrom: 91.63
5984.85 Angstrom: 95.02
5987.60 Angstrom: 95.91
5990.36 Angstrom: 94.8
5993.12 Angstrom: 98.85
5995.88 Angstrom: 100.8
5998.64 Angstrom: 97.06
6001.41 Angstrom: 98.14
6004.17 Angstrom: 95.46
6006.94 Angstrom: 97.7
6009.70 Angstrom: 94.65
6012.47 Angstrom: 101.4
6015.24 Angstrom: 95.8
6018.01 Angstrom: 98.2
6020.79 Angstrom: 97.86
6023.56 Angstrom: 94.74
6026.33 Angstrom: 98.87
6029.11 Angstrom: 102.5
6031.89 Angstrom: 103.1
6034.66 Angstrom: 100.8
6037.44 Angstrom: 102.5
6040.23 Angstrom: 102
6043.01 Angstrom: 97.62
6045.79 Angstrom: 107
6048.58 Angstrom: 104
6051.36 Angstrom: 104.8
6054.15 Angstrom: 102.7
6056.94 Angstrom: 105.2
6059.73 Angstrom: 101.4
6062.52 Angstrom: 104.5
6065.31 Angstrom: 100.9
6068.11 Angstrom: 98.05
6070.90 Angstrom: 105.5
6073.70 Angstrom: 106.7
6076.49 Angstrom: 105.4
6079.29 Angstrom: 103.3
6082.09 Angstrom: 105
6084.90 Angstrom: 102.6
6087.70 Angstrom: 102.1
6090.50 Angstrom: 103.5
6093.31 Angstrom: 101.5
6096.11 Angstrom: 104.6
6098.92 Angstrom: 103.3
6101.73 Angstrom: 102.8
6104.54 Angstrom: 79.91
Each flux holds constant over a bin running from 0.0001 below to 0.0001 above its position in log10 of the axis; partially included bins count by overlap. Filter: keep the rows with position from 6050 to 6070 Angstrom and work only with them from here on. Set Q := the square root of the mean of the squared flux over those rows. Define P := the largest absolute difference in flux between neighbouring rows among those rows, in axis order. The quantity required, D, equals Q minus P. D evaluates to 98.7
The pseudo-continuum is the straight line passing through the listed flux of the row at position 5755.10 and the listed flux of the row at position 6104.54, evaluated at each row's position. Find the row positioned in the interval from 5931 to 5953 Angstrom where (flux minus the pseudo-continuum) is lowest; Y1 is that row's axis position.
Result 5938.18 Angstrom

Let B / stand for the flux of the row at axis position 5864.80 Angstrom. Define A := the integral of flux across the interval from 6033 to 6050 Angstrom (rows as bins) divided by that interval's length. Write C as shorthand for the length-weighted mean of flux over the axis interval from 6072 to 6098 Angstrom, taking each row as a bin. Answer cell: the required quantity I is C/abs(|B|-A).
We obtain 13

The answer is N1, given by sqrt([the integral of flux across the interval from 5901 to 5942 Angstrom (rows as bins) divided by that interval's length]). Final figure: 9.5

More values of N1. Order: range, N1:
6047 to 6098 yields 10.2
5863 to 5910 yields 8.7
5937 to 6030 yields 9.8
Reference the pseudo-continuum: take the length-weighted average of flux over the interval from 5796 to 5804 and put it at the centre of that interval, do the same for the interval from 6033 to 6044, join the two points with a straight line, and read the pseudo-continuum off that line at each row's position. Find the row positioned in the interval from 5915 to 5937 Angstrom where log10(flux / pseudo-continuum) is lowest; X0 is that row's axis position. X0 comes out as 5916.34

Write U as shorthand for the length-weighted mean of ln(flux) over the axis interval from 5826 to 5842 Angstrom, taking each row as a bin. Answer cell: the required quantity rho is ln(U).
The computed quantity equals 1.53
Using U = 4.60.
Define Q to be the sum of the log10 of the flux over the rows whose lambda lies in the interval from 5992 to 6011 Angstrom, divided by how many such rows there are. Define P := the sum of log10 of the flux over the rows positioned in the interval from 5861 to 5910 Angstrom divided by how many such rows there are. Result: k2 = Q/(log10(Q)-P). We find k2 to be -1.28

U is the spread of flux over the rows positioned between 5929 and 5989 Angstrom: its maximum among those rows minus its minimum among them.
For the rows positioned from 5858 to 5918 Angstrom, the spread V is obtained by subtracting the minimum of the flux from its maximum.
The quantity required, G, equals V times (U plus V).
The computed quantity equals 5128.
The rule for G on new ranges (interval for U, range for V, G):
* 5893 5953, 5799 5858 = 628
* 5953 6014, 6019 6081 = 286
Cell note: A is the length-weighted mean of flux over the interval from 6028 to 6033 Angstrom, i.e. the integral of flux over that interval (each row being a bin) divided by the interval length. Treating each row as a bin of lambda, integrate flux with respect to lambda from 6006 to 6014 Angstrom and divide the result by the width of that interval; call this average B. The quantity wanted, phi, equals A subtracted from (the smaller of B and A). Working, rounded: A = 103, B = 98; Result -4.8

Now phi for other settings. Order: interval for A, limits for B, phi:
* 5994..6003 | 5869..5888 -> -10.0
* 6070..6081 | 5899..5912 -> -27.8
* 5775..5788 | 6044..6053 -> 0.0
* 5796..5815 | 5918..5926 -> -7.3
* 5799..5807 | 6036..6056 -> 0.0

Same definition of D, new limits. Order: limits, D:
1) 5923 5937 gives 89.0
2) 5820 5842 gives 93.2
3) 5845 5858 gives 94.4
